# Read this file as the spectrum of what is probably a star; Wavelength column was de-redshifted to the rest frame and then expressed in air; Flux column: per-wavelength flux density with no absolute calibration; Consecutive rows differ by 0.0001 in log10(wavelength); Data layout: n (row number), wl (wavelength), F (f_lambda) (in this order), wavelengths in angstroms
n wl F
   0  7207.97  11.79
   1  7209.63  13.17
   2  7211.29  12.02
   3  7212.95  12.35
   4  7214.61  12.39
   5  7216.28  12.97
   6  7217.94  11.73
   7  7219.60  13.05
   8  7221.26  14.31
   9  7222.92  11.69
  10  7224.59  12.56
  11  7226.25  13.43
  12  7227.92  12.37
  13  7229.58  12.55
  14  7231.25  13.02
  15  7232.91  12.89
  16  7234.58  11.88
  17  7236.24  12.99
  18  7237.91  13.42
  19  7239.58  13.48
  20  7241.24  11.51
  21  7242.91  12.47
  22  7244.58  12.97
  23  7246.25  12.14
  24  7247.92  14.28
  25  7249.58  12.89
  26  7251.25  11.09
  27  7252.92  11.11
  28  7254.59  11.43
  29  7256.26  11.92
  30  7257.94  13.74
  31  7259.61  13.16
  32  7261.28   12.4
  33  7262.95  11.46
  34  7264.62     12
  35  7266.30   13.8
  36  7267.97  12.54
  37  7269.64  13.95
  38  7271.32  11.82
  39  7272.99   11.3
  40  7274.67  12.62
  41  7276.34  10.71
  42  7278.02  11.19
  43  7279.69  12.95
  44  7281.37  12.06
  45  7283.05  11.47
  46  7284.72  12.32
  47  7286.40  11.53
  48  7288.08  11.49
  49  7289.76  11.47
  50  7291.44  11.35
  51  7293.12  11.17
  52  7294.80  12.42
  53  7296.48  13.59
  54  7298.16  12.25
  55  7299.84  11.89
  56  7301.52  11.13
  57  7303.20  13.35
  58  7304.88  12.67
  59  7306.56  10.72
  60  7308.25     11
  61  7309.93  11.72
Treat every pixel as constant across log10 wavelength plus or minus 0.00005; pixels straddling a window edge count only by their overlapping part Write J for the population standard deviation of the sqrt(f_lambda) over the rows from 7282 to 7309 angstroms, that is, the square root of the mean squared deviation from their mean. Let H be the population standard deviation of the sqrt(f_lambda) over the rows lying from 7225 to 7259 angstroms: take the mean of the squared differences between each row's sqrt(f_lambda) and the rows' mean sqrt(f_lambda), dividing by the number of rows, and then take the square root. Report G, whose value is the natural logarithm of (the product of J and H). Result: -4.2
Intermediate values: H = 0.123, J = 0.12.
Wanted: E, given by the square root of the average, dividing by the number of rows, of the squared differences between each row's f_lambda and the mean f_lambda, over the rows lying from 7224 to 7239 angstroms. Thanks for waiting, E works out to 0.5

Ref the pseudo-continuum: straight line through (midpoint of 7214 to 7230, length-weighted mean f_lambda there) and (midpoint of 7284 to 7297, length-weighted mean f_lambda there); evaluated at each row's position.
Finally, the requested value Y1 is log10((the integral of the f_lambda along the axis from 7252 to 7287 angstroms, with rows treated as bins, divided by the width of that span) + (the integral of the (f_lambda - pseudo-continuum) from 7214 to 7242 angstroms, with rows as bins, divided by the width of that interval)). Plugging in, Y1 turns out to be 1.09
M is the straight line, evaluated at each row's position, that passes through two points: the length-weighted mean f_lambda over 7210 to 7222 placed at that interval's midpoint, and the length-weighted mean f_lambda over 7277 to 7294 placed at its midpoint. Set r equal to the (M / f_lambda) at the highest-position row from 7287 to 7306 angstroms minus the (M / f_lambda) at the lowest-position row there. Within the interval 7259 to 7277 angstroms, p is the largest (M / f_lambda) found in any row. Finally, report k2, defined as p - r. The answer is 1.22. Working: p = 1.10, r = -0.11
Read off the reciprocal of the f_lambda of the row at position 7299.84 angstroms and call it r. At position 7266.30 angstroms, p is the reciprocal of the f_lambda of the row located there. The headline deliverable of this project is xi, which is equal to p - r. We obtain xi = -0.012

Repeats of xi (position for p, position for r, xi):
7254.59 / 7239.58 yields 0.013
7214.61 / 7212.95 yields 0.000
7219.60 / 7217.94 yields -0.009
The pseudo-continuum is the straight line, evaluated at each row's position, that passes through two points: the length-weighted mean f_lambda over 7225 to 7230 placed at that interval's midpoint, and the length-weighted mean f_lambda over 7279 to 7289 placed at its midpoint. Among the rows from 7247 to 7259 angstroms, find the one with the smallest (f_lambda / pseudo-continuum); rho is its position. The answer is 7251.25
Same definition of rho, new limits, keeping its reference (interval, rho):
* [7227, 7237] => 7234.58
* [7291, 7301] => 7293.12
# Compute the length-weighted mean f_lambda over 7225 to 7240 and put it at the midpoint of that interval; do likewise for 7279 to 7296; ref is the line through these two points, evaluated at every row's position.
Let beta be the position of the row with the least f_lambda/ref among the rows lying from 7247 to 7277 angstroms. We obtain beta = 7251.25 angstroms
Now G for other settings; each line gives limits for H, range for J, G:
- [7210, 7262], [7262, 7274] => -4.1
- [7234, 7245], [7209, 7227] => -4.6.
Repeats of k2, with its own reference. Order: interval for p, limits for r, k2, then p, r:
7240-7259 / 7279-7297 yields 1.16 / 1.10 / -0.06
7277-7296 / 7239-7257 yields 0.95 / 1.05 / 0.10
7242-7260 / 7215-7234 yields 1.11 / 1.10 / -0.01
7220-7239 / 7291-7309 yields 1.07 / 1.08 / 0.01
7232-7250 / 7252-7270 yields 1.31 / 1.07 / -0.24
